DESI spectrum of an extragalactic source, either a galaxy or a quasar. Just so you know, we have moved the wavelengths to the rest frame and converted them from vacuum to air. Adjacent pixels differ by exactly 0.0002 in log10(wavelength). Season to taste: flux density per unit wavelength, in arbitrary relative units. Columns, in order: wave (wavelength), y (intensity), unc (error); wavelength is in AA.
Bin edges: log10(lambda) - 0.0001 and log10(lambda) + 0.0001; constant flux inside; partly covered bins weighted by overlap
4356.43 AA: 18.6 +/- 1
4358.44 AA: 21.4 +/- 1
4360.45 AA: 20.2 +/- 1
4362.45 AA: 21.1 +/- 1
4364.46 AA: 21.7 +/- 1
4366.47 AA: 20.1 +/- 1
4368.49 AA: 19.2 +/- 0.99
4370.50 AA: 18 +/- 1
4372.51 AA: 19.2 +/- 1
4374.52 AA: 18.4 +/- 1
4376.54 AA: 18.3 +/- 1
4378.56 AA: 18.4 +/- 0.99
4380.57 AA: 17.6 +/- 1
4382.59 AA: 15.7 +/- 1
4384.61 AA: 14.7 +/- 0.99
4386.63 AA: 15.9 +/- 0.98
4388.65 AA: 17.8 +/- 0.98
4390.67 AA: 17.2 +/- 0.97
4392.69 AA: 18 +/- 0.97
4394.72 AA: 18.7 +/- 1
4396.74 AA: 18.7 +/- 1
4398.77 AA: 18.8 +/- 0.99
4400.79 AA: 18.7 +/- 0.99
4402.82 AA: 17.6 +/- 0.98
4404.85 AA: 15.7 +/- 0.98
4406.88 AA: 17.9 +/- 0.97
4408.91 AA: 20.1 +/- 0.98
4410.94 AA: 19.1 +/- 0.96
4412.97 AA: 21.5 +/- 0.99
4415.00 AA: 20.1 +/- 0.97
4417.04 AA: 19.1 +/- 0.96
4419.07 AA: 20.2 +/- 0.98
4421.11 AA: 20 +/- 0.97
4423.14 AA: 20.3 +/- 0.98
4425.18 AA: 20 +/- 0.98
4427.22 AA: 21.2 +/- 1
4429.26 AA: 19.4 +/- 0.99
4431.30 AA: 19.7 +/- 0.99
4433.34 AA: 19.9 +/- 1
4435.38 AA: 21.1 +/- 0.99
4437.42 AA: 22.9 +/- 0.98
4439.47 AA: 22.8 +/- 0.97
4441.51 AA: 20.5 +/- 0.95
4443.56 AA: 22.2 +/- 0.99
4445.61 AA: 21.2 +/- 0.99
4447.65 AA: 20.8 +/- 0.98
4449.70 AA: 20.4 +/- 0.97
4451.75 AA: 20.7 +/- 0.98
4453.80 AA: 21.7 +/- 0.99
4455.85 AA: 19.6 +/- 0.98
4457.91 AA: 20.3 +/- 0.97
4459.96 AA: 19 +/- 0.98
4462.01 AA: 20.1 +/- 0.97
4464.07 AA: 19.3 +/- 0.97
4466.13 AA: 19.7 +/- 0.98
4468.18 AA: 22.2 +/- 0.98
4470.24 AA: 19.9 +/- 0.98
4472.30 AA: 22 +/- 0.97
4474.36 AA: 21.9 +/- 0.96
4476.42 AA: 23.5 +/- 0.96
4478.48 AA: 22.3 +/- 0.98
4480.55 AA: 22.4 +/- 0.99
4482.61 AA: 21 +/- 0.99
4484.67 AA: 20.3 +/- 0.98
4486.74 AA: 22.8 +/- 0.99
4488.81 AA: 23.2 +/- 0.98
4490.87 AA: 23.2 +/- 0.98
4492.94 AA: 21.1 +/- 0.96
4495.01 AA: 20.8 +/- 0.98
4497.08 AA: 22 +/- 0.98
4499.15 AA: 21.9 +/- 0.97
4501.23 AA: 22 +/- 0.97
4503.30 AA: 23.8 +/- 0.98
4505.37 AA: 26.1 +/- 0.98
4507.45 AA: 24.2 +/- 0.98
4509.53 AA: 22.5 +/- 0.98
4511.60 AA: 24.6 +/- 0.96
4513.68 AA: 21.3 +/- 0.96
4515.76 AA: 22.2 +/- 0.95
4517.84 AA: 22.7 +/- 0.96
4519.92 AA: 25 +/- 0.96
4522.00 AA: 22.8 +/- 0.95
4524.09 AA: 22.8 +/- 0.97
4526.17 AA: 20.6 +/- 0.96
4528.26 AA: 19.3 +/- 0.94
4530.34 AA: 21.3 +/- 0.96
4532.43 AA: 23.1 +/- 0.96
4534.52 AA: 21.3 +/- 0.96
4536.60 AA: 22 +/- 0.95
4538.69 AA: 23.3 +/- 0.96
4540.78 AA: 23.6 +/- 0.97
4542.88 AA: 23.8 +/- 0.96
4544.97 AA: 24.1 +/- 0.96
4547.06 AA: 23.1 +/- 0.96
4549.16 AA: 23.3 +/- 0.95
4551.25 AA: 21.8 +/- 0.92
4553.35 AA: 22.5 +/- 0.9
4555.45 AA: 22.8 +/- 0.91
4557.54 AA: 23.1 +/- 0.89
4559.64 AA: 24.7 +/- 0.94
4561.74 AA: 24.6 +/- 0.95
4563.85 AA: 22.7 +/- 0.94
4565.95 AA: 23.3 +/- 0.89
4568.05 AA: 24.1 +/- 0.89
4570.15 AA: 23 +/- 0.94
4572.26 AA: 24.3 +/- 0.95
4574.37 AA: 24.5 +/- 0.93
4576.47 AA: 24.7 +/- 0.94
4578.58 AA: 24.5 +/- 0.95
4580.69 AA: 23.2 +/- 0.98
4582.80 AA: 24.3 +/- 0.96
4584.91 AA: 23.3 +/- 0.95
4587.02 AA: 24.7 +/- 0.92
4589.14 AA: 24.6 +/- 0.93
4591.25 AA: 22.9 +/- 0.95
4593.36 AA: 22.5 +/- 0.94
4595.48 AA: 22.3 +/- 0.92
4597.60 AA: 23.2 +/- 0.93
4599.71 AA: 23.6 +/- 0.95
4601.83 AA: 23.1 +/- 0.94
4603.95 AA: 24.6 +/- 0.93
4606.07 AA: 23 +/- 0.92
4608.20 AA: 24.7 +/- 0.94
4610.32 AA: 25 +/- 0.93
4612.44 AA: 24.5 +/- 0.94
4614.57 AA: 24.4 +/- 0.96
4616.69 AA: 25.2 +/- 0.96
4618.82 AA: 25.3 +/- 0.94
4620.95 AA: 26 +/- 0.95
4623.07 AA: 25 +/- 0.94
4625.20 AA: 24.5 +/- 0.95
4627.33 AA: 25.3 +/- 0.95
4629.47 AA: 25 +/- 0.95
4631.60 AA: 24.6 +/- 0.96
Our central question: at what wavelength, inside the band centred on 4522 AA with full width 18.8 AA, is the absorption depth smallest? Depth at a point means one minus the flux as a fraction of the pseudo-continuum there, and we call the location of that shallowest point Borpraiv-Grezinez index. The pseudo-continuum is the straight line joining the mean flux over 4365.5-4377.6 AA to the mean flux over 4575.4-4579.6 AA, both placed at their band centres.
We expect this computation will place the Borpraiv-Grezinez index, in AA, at 4519.92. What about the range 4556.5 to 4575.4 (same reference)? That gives 4559.64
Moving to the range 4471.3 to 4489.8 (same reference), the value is 4476.42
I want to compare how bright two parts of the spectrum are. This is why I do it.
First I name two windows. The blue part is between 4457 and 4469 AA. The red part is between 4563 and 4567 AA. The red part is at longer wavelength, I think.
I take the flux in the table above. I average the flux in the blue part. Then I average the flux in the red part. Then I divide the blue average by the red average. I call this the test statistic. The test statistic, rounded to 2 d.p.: 0.87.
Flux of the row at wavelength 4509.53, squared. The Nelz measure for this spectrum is 506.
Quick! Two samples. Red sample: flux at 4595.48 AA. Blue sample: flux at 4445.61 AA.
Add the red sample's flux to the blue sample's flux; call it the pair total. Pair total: 43.5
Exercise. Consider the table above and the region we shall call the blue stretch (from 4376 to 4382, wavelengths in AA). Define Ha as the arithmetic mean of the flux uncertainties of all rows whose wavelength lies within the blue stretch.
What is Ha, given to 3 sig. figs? 0.997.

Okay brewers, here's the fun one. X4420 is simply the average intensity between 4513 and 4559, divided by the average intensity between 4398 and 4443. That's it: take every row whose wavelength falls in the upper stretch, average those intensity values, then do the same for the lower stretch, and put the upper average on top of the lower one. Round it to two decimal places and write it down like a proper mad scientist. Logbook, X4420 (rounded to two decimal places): 1.14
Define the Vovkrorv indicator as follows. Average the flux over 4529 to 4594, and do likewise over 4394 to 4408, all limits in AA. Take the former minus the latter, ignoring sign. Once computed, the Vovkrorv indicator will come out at 5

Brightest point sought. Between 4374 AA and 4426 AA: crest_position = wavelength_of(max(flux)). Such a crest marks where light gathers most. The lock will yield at 4412.97 AA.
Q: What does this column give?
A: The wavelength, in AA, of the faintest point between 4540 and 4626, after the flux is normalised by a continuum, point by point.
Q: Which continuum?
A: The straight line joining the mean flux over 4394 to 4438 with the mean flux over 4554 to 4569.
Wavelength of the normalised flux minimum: 4595.48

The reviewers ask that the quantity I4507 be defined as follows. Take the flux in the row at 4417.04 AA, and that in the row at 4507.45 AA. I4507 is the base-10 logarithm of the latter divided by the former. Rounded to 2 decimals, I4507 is 0.10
